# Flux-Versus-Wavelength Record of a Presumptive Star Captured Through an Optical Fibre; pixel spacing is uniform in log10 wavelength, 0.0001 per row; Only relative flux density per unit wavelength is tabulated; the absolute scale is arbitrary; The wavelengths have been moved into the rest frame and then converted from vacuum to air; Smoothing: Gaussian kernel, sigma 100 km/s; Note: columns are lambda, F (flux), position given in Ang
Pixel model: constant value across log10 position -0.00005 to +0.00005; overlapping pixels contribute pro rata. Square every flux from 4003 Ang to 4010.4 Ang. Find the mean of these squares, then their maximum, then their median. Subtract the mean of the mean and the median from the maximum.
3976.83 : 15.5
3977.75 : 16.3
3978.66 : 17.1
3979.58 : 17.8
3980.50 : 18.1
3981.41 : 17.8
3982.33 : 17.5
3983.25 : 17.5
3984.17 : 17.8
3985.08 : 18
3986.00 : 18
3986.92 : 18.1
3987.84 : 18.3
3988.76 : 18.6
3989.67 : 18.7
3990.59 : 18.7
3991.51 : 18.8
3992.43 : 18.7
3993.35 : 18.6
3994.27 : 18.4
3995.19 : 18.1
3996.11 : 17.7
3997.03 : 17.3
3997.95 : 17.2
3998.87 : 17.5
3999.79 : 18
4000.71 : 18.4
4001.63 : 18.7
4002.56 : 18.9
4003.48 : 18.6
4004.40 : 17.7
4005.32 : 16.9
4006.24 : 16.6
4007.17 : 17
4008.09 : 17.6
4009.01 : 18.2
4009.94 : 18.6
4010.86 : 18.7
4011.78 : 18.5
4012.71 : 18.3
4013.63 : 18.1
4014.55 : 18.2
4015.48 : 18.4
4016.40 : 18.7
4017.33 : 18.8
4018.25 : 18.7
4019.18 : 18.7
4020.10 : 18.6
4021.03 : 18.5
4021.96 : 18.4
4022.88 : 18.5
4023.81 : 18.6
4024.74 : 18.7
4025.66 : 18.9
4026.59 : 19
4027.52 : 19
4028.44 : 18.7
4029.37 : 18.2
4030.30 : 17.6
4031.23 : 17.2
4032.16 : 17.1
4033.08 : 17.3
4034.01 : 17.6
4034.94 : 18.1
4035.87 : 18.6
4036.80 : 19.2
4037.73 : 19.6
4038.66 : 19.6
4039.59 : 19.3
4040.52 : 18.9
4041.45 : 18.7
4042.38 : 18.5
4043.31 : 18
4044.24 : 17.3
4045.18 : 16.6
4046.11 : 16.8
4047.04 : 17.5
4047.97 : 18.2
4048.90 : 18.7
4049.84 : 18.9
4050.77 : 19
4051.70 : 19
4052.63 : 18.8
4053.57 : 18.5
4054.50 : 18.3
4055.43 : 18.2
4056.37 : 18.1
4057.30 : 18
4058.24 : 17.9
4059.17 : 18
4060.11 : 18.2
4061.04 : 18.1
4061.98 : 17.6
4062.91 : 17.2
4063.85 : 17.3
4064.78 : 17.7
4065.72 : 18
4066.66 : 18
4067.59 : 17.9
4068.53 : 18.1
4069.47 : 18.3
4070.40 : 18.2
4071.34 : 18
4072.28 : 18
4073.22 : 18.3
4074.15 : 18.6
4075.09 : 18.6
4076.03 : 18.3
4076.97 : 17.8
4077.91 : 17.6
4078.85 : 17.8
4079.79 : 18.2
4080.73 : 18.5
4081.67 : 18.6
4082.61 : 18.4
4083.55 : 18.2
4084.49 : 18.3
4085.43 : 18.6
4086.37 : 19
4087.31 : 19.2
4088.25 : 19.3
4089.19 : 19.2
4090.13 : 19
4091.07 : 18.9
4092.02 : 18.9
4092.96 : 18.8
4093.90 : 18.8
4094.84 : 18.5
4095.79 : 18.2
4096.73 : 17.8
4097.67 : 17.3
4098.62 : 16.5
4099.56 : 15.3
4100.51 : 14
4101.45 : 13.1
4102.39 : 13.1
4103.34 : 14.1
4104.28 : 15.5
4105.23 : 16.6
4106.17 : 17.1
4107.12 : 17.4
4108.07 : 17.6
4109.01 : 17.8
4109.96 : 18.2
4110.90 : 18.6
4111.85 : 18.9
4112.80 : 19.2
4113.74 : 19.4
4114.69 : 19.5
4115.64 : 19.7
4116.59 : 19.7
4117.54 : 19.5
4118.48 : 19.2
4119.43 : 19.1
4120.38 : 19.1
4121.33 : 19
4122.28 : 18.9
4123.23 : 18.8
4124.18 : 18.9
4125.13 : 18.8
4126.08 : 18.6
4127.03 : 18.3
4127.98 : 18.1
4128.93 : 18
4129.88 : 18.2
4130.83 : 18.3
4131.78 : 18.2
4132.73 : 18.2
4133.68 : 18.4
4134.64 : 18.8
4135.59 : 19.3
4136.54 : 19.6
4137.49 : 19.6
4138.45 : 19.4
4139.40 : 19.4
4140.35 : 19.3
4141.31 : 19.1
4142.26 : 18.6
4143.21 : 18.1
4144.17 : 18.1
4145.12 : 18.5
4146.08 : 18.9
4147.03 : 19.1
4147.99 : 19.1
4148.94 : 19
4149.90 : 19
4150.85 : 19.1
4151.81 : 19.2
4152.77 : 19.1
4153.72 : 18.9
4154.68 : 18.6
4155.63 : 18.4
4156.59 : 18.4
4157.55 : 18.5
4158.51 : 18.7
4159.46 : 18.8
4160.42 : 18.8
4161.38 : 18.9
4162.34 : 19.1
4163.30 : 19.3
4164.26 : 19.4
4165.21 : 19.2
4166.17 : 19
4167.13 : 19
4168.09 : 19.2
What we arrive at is 34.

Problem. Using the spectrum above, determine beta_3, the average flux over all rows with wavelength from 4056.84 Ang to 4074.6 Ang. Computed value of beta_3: 18.0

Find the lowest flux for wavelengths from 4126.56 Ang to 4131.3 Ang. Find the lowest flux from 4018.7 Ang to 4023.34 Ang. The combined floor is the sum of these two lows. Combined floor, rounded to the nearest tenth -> 36.4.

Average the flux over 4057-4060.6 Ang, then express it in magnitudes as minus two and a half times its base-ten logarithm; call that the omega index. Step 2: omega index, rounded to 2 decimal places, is -3.14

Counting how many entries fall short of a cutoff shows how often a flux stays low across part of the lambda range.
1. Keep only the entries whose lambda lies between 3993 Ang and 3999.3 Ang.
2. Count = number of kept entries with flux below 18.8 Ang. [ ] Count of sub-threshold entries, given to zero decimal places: 7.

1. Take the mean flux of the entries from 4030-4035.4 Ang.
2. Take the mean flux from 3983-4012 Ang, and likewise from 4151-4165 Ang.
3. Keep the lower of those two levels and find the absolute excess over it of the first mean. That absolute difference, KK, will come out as 0.59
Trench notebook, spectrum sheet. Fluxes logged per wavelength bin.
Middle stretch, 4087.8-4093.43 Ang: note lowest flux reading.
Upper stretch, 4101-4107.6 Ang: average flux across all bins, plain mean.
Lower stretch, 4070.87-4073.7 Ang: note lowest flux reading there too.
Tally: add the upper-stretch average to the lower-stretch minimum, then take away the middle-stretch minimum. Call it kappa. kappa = 14.5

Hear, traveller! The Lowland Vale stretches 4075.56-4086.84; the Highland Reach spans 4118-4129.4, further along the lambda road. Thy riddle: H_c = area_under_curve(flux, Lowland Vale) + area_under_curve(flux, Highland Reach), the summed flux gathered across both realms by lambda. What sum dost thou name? 420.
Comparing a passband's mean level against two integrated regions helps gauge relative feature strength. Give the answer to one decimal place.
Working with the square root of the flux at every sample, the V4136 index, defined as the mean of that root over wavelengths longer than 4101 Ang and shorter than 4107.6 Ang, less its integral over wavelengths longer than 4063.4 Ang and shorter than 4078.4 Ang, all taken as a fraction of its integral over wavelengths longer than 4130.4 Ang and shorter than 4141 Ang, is -1.3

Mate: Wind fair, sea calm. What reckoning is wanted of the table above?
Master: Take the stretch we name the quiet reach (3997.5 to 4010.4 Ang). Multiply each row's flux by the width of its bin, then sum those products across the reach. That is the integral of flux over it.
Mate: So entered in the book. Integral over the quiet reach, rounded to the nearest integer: 230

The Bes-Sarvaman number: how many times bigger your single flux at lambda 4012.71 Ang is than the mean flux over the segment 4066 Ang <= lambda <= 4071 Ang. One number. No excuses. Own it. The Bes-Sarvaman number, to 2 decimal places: 1.01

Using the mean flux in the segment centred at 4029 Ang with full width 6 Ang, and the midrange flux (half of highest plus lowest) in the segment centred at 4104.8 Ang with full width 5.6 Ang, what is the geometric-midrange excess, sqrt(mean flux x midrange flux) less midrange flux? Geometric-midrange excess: 1.4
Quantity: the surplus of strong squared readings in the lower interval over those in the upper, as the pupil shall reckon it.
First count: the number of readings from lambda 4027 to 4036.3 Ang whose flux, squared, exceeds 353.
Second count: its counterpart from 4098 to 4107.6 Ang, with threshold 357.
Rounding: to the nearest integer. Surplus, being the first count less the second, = 1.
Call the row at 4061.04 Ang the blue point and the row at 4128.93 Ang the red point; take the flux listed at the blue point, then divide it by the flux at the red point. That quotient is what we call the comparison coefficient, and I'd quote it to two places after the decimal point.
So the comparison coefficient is 1.01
